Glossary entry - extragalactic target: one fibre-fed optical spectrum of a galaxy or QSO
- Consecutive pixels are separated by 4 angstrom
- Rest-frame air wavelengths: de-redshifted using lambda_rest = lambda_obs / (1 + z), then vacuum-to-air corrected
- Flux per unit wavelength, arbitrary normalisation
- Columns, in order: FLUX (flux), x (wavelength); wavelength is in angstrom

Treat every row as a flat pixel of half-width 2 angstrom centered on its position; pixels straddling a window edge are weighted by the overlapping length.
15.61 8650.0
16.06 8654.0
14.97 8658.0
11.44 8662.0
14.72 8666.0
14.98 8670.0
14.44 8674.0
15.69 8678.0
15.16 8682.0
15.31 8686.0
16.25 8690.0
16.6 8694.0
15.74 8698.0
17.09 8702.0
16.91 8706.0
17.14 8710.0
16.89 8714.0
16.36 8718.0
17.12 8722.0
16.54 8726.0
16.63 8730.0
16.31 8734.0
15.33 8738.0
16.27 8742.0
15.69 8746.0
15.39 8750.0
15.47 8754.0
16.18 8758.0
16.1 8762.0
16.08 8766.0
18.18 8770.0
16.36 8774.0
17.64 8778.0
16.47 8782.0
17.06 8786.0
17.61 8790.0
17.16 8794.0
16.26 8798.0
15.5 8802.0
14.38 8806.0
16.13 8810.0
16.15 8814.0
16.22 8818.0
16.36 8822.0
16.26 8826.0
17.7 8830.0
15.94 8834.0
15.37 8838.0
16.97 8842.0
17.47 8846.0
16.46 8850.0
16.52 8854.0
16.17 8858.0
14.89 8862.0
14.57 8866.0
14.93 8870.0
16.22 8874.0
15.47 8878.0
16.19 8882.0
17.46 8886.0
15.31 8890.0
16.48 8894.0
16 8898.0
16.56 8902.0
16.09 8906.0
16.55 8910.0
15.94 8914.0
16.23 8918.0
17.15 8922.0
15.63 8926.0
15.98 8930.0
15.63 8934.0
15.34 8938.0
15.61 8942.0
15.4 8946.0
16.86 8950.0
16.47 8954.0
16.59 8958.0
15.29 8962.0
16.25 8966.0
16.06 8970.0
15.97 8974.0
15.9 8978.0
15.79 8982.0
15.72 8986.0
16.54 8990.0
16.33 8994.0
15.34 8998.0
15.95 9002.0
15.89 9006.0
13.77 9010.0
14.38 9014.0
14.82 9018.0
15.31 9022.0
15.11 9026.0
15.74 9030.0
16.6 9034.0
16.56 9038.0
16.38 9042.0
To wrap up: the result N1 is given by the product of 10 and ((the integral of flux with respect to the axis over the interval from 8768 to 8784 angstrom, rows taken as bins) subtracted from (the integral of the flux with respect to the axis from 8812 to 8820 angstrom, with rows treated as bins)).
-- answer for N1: -1451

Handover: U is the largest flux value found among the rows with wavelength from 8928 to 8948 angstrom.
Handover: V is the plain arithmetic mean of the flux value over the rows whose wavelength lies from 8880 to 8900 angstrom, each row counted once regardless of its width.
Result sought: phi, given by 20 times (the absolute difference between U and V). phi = 6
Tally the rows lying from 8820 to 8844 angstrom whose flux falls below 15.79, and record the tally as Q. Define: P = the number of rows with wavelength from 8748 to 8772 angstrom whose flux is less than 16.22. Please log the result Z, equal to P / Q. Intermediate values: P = 5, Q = 1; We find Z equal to 5.0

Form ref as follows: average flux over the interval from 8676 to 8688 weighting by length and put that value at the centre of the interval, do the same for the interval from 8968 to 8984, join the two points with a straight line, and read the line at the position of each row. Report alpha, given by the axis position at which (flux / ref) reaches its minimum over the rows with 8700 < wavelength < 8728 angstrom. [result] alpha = 8718.0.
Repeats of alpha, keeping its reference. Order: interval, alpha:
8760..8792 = 8766.0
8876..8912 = 8890.0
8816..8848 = 8838.0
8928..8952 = 8938.0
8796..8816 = 8806.0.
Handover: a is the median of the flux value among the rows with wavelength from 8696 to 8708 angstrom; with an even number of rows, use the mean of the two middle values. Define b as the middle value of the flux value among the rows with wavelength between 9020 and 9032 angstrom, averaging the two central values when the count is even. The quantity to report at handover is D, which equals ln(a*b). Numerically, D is 5.56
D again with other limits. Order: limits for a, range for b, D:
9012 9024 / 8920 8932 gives 5.47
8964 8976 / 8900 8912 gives 5.58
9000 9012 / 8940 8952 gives 5.51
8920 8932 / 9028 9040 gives 5.58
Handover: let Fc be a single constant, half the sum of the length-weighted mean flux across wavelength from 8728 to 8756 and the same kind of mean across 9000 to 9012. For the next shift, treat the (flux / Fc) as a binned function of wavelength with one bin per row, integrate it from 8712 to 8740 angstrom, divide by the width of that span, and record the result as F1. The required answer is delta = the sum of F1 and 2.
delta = 3.06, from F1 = 1.06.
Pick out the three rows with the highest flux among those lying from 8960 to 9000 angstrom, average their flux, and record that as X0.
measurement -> 16.4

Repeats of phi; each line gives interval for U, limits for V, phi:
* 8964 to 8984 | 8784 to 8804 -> 9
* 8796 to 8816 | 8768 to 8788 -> 18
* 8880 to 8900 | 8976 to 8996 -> 28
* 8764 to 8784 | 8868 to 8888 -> 43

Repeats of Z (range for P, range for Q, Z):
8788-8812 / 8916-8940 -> 1.0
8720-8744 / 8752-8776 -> 1.0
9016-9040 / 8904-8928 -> 4.0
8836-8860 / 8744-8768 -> 0.7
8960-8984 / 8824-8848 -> 5.0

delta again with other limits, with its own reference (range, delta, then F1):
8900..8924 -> 3.06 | 1.06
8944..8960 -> 3.05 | 1.05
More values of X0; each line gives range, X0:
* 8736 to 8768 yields 16.2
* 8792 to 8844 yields 17.3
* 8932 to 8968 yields 16.6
